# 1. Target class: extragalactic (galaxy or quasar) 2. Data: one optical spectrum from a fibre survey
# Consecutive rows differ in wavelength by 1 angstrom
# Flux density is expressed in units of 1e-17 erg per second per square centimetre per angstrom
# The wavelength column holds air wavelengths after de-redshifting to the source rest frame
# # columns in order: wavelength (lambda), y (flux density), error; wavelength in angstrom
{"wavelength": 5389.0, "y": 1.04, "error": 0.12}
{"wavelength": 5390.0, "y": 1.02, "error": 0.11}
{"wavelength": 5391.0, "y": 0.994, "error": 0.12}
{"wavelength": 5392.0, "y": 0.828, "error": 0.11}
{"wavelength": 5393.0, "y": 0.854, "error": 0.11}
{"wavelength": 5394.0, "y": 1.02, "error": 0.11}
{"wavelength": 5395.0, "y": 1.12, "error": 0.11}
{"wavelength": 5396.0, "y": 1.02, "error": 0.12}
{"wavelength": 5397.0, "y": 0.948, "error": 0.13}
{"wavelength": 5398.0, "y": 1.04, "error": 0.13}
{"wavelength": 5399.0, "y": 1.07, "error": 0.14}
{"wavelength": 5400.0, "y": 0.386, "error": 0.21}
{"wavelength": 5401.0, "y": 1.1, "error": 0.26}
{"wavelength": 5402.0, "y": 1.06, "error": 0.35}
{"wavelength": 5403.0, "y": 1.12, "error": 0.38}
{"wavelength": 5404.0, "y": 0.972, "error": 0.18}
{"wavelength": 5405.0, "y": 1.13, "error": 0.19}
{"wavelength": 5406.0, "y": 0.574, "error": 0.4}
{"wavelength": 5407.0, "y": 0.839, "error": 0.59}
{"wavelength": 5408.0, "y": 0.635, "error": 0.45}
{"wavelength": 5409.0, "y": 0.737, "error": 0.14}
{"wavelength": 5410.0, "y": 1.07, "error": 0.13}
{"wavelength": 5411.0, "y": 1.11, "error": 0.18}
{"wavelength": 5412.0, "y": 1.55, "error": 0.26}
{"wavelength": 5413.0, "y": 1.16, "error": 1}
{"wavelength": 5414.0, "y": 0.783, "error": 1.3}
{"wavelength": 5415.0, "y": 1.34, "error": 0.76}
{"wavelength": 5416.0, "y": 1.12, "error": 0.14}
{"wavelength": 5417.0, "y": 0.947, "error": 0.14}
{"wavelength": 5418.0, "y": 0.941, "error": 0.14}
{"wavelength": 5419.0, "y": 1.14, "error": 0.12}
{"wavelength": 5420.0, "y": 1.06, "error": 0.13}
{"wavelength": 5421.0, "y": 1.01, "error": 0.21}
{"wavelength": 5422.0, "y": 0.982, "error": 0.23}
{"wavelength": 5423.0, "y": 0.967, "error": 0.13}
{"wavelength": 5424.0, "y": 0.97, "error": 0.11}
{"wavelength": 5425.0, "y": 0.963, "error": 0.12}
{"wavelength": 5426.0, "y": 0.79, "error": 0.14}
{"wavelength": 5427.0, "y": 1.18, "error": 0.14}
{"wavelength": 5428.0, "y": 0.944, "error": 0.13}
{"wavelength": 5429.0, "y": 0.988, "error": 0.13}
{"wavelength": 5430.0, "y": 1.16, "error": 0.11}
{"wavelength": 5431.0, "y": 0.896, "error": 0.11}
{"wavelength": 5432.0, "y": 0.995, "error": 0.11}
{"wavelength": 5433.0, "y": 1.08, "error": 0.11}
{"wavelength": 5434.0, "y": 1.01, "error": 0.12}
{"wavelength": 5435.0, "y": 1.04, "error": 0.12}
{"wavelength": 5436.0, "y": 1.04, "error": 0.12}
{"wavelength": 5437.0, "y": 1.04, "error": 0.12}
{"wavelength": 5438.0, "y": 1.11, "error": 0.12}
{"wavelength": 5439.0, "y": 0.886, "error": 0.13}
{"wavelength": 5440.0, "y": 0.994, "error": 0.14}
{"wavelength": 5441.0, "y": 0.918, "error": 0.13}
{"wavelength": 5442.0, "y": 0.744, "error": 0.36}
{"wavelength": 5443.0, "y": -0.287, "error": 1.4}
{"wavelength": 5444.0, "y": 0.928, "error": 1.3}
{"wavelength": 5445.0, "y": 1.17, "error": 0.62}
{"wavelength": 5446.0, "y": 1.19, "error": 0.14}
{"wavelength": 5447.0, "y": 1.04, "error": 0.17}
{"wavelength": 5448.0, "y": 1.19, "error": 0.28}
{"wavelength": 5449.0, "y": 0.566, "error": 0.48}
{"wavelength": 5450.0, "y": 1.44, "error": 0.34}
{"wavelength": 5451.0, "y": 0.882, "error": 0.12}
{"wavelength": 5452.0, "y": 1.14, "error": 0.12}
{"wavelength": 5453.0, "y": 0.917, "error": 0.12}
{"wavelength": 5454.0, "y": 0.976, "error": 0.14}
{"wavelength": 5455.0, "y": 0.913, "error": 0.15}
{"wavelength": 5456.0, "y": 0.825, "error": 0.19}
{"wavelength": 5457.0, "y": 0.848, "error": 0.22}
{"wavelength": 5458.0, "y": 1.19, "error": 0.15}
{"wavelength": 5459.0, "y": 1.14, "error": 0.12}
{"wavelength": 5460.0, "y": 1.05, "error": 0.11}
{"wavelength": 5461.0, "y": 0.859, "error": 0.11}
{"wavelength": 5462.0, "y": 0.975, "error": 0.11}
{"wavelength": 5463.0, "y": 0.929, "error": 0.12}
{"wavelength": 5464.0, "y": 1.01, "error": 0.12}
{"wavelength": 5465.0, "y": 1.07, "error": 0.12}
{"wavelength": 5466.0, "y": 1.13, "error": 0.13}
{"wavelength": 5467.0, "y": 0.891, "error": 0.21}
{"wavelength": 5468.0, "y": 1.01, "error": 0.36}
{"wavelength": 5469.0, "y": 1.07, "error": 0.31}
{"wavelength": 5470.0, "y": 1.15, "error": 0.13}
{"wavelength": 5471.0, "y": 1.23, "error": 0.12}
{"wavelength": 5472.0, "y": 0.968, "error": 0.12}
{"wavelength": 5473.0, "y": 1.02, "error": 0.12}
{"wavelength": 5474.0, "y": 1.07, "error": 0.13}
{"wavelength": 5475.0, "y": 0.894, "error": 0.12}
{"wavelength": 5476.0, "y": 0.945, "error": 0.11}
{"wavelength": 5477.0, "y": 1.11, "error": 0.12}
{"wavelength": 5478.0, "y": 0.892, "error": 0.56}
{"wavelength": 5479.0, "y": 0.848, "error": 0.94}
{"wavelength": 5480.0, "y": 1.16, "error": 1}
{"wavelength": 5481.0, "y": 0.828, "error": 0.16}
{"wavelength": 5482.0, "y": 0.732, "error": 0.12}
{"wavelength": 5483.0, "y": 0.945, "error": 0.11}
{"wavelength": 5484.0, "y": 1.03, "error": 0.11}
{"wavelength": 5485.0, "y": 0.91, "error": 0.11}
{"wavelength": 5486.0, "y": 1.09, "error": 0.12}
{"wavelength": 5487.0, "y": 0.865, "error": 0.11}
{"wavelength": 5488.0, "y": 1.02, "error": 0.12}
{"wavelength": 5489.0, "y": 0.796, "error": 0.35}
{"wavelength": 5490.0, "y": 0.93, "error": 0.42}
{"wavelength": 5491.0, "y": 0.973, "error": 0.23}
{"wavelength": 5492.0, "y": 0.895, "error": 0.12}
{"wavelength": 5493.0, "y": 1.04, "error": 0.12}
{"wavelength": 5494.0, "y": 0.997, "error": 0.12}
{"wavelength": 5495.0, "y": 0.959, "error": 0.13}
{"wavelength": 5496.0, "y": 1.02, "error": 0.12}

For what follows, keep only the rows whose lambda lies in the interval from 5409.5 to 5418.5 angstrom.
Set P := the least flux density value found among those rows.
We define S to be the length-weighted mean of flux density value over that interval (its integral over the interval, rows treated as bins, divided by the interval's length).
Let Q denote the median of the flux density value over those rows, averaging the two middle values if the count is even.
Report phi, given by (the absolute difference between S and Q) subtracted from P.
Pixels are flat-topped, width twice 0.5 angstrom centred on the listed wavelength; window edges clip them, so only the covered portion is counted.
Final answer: 0.78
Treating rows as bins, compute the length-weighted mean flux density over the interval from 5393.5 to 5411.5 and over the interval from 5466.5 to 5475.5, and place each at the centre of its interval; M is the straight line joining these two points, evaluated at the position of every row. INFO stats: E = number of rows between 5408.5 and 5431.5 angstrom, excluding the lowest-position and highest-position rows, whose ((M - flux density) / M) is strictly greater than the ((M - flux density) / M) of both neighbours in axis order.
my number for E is 5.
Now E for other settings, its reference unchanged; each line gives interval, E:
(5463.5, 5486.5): 6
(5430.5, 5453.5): 7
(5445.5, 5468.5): 8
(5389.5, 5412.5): 7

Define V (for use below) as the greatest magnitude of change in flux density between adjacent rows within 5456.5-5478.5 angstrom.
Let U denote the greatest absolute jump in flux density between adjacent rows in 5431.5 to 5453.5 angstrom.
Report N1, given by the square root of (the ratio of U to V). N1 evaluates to 1.88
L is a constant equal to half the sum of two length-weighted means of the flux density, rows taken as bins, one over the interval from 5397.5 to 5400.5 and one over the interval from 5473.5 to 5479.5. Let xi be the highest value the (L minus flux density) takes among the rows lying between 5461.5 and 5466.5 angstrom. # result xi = 0.0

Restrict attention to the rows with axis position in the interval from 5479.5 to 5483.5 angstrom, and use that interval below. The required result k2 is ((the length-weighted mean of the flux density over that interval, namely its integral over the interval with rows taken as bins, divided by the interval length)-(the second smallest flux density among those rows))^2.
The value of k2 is 0.008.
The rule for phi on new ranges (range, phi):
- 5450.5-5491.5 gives 0.72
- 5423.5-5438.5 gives 0.79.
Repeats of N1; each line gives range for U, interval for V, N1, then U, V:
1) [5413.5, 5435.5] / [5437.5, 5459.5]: 0.68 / 0.6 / 1.2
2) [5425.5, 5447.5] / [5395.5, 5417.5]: 1.30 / 1.2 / 0.7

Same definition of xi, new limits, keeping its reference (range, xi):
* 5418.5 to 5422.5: -0.1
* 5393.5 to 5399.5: -0.1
